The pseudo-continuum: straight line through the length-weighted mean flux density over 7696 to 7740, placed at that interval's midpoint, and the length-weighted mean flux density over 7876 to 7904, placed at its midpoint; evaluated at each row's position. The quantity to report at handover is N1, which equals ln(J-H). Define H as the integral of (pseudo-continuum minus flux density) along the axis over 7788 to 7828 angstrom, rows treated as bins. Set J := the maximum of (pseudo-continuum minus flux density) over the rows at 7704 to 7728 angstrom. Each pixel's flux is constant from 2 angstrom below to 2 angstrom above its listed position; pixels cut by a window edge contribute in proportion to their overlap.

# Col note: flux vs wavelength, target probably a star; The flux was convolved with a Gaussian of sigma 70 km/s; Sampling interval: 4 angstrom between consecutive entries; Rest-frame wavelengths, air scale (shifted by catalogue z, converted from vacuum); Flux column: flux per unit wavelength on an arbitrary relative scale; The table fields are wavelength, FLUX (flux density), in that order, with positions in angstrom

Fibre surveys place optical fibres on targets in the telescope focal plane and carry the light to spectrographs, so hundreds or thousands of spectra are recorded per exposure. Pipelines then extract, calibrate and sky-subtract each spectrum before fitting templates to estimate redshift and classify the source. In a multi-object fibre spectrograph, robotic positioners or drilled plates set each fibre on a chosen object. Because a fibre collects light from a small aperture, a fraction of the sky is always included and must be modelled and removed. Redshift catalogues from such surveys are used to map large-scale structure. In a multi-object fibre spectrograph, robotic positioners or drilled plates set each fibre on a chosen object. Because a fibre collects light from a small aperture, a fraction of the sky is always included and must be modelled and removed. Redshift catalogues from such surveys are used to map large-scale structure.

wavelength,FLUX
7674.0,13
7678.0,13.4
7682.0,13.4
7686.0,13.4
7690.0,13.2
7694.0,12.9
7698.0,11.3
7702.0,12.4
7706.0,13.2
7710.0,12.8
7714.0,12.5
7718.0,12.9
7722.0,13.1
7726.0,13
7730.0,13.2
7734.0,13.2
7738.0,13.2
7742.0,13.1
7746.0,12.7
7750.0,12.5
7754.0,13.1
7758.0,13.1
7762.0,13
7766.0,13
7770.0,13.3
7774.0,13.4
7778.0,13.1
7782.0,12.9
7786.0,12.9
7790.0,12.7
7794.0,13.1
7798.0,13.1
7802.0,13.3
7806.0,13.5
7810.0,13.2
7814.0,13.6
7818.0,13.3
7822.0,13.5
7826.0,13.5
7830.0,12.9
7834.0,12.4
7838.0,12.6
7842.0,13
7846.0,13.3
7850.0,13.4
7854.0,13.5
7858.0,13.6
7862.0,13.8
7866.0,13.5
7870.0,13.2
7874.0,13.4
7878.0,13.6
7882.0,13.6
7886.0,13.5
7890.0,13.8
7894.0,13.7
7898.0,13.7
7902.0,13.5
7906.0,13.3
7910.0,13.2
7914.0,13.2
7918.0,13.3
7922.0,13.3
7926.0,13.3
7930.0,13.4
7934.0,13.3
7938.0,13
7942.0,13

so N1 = 0.76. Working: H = -1.9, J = 0.3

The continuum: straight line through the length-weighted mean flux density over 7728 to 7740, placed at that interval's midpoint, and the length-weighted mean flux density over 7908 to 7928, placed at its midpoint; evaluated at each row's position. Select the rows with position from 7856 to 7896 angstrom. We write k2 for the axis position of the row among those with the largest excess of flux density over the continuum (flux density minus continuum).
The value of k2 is 7862.0 angstrom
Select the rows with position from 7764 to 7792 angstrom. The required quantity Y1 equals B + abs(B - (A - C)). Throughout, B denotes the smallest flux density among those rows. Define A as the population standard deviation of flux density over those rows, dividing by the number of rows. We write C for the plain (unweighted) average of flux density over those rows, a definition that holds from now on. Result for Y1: 38.2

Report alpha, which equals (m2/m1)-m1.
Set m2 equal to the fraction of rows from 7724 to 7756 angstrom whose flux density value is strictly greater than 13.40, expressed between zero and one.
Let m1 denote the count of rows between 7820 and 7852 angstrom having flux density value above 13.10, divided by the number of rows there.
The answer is -0.5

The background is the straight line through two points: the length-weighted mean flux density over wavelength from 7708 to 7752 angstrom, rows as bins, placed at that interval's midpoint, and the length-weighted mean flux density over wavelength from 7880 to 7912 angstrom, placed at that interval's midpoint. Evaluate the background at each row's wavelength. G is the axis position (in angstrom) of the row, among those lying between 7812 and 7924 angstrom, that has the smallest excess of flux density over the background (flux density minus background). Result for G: 7834.0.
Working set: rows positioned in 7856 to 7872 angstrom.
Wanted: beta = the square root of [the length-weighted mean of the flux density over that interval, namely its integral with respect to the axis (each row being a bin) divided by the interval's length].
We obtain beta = 3.68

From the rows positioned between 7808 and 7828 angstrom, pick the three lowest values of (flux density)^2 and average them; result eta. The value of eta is 178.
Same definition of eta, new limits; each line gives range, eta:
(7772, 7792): 165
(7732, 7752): 163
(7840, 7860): 175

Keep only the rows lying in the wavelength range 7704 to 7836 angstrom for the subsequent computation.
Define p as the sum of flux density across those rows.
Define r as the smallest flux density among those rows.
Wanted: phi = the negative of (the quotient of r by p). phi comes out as -0.03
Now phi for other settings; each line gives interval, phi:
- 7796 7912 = -0.03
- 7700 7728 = -0.14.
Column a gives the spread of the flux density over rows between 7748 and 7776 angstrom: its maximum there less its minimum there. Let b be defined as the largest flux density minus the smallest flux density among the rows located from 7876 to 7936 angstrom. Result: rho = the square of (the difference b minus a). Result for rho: 0.1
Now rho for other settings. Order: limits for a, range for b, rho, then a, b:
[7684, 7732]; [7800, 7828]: 2.9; 2.1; 0.40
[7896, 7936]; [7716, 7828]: 0.4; 0.5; 1.10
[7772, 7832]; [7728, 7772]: 0.0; 0.9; 0.80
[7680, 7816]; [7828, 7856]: 1.4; 2.3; 1.10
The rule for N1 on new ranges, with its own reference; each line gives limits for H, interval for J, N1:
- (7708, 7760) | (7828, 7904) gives 1.60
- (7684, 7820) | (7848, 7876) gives 1.80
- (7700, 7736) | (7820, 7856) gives 1.68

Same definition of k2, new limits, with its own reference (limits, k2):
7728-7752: 7730.0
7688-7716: 7690.0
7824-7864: 7862.0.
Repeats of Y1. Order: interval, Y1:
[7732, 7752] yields 37.7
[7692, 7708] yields 34.3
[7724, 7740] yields 39.1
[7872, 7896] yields 40.3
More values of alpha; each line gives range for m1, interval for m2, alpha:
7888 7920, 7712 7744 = -1.0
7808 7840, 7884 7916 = 0.4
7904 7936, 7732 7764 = -1.0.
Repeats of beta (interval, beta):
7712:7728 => 3.59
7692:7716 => 3.54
